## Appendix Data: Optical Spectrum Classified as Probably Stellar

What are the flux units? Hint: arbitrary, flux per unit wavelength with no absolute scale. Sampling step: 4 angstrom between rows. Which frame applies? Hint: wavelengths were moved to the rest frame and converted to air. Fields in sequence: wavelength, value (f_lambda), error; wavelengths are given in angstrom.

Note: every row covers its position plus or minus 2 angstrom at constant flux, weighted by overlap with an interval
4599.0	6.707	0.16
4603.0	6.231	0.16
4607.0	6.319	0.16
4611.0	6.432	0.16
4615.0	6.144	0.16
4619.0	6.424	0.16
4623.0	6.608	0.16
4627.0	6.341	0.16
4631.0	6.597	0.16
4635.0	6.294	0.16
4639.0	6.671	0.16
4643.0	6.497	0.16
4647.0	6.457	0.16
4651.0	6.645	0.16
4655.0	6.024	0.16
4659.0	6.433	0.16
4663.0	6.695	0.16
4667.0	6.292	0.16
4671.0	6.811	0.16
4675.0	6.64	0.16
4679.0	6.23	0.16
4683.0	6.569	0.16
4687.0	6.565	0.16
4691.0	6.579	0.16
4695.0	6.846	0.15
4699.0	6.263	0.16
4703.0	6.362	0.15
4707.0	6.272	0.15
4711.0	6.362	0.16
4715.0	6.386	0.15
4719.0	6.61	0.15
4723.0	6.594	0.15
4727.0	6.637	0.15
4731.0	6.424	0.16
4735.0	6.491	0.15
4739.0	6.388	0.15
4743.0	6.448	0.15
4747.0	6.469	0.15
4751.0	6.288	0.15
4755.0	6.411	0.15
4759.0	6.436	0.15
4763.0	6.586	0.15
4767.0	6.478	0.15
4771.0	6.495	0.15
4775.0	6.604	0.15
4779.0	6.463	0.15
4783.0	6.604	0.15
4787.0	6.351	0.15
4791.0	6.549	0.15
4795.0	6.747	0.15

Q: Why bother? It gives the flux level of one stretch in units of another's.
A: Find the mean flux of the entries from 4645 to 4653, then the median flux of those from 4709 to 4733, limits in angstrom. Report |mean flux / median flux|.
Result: 1.01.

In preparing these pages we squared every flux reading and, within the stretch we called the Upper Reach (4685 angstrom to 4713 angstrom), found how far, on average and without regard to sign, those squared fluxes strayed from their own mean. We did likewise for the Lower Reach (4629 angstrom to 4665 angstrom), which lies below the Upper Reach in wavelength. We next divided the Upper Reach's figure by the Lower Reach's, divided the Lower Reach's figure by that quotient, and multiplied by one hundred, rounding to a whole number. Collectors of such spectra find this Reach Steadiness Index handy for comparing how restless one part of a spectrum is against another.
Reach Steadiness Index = 184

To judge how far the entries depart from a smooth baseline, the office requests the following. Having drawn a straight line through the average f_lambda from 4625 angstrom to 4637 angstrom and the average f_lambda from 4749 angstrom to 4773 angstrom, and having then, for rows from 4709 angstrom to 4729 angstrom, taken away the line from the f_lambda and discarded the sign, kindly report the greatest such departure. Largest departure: 0.20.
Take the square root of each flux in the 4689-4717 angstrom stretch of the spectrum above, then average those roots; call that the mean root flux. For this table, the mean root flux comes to 2.54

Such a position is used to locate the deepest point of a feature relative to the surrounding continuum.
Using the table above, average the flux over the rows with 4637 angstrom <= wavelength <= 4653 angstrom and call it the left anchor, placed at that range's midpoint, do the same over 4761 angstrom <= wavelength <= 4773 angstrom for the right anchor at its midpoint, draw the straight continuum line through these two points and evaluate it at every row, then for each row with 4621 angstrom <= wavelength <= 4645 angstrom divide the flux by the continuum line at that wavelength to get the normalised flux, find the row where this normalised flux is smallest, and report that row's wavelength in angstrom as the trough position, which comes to 4635.0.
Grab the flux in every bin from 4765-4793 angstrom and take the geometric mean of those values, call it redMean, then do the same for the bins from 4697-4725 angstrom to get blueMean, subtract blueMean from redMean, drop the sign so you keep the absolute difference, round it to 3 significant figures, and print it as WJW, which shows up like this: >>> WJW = 0.100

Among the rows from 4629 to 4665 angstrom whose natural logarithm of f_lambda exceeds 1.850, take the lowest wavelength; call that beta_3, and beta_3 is 4631.0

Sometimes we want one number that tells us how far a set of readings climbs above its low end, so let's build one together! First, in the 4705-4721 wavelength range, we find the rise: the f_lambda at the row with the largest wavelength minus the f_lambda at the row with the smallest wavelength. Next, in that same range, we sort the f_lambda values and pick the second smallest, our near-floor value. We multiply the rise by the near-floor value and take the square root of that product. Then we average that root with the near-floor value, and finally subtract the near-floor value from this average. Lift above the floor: -2.4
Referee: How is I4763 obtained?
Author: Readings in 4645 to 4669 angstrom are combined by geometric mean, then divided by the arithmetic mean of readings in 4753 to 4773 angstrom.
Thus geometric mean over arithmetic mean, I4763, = 0.99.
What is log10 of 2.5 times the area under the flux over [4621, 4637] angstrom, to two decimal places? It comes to 2.41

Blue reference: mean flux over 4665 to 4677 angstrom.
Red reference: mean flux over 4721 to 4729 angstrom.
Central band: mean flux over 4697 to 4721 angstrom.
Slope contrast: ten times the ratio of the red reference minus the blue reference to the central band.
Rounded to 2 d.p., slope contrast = 0.05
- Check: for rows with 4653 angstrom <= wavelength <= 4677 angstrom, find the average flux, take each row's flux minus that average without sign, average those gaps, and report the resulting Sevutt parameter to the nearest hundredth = 0.23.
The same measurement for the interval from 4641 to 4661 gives 0.15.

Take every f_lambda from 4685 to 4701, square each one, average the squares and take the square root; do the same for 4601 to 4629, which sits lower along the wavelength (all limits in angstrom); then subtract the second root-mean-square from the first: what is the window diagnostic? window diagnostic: 0.21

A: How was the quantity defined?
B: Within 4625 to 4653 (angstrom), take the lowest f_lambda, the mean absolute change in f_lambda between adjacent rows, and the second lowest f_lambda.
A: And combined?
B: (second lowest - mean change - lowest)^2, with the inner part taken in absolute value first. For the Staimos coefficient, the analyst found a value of 0.031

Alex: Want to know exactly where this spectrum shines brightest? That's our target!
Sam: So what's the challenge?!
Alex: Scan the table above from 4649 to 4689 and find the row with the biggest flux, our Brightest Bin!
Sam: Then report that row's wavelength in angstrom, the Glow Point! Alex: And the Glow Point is 4671.0 angstrom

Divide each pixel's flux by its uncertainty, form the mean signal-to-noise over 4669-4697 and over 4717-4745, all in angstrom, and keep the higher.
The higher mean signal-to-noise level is 43.0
